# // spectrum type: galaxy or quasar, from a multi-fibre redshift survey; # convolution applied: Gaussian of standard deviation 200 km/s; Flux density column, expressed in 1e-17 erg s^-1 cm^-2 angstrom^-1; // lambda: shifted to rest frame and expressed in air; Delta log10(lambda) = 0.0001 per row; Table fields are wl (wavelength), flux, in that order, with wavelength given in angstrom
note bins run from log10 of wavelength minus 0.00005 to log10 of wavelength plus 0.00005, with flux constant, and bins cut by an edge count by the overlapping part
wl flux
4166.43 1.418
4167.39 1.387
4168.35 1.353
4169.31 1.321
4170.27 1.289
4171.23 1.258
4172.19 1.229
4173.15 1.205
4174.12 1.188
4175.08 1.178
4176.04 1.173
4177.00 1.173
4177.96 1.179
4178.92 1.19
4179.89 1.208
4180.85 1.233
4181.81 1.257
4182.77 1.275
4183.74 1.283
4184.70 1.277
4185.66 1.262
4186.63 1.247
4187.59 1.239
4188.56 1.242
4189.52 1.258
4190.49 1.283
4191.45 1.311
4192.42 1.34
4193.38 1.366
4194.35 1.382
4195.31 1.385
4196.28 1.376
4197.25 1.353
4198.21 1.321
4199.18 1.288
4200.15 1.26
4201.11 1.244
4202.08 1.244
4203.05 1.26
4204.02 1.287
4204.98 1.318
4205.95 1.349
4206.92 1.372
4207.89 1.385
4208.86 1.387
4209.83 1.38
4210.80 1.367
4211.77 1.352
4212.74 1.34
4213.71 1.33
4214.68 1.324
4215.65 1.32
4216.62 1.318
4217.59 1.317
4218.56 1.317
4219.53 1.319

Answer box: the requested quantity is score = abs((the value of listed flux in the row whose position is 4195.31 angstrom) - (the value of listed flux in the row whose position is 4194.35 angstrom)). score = 0.00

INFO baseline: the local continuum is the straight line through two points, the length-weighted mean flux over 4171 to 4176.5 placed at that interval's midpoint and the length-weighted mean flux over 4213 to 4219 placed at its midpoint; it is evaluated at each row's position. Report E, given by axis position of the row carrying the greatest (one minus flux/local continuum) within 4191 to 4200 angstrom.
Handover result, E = 4199.18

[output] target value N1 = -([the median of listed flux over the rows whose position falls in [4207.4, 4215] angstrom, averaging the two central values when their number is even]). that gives -1.36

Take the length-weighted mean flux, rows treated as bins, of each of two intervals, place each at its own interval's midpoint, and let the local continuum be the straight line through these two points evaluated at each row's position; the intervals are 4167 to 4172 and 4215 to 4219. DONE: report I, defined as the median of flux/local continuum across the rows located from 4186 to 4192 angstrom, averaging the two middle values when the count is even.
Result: 0.95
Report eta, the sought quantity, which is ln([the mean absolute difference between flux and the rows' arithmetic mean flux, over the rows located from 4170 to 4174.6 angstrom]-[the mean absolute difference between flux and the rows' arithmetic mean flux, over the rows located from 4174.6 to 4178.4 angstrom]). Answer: -3.5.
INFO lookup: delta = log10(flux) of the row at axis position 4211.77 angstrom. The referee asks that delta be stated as 0.131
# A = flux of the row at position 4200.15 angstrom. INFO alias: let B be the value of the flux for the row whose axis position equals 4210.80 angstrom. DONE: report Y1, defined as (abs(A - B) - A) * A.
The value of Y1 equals -1.45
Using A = 1.26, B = 1.367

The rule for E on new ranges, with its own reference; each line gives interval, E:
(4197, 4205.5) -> 4202.08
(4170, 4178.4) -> 4177.00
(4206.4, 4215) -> 4214.68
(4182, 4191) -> 4187.59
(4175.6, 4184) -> 4177.00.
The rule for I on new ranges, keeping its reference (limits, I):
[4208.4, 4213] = 1.04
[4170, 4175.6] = 0.93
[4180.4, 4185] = 0.97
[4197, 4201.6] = 0.98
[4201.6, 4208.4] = 1.00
